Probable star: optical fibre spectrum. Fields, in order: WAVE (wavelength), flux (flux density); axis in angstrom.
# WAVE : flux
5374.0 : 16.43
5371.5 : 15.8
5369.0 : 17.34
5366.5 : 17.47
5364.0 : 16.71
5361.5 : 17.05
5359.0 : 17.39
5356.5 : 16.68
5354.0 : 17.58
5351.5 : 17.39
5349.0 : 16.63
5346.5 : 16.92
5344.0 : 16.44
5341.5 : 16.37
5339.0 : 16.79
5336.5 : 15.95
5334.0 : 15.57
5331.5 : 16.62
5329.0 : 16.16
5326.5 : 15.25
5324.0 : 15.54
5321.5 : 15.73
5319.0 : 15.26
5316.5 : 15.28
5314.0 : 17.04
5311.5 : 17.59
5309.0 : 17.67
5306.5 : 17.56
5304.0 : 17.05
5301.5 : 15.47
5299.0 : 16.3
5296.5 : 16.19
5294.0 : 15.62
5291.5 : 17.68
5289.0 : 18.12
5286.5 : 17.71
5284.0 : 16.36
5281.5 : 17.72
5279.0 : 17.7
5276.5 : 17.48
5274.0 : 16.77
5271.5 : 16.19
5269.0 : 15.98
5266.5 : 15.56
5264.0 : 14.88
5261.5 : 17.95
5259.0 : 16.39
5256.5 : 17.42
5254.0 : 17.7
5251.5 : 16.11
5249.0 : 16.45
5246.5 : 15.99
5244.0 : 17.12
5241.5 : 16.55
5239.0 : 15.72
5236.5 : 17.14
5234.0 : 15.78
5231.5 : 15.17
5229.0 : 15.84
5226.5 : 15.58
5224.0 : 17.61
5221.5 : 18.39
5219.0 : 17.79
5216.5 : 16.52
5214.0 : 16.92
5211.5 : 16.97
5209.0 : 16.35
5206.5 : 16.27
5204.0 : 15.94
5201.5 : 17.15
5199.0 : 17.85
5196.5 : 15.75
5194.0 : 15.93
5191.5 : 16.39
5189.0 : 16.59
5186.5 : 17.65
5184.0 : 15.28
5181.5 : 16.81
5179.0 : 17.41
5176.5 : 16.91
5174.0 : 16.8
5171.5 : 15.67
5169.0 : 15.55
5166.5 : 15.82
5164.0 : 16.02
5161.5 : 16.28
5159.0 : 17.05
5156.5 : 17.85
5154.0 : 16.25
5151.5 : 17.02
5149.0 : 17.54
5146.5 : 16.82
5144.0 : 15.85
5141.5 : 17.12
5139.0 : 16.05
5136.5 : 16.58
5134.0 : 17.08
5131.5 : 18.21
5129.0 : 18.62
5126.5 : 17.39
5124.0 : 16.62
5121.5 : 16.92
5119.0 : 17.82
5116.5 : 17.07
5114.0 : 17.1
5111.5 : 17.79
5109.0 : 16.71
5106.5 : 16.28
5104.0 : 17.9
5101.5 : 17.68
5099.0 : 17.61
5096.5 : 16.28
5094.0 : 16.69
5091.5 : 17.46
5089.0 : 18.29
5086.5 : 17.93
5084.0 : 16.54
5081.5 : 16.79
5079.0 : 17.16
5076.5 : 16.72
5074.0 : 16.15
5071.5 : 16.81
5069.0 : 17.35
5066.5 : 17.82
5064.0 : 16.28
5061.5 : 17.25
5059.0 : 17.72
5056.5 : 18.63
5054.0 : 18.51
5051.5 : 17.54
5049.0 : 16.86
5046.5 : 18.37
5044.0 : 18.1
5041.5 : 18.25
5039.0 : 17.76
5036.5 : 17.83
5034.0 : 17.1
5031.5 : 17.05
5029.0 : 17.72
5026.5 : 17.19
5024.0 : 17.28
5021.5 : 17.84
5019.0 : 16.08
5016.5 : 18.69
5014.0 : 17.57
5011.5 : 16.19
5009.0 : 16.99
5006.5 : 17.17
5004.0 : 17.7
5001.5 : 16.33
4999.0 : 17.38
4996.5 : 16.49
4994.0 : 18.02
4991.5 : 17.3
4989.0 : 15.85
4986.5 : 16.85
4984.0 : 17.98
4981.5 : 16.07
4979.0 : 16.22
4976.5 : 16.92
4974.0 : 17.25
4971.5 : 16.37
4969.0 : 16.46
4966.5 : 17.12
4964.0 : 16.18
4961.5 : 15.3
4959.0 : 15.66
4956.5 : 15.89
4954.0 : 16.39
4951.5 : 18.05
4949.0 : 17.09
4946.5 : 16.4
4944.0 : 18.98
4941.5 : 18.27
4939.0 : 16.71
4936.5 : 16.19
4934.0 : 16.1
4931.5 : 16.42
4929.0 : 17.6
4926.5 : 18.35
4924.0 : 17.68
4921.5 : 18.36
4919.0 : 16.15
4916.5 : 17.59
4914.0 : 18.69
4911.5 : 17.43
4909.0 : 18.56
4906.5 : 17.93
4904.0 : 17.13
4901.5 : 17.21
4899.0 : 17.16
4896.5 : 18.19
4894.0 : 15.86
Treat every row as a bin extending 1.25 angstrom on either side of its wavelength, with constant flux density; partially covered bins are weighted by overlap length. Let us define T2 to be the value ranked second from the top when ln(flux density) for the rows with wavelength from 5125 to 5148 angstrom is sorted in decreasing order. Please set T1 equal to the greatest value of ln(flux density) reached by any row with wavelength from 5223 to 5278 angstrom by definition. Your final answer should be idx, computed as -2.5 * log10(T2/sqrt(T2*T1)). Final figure -0.003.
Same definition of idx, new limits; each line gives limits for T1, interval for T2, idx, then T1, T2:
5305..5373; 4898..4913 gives -0.003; 2.87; 2.89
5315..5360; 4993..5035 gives -0.005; 2.87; 2.89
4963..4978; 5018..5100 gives -0.013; 2.85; 2.92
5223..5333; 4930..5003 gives -0.002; 2.90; 2.91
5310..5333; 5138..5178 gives 0.001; 2.87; 2.86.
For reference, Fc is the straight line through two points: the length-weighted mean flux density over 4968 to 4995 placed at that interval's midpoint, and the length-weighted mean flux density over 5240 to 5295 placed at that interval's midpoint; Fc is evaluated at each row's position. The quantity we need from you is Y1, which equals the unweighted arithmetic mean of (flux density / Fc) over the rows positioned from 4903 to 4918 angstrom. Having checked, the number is 1.062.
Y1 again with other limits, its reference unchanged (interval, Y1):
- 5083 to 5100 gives 1.026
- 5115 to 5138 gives 1.033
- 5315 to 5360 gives 0.972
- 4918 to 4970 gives 1.005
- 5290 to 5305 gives 0.976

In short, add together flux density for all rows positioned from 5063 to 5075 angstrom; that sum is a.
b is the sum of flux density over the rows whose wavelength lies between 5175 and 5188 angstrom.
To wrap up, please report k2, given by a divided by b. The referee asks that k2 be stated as 1.00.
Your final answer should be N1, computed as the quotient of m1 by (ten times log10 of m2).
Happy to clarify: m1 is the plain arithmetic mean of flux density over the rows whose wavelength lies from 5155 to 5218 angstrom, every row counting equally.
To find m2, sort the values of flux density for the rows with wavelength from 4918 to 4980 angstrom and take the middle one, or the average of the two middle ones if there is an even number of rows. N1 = 1.36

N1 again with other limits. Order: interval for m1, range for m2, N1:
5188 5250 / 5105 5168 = 1.34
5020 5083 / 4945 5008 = 1.43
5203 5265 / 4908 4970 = 1.35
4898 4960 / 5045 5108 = 1.39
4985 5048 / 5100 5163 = 1.41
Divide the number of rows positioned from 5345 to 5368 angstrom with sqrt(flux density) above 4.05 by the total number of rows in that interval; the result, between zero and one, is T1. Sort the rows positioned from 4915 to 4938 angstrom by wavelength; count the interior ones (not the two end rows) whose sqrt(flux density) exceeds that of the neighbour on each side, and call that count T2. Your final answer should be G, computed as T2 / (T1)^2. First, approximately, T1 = 1.0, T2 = 2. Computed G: 2.0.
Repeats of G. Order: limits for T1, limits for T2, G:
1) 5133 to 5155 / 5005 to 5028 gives 4.5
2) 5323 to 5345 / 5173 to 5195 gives 18.0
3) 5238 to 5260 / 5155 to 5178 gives 0.0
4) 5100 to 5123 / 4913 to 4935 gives 2.5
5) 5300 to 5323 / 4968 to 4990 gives 6.5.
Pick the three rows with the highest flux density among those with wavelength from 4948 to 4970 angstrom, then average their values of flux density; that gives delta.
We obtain 17.4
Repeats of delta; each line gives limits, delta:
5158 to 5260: 18.0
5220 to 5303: 18.2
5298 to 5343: 17.6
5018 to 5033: 17.6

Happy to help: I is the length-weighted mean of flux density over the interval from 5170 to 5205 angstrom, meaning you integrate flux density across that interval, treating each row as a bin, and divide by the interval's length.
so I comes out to 16.6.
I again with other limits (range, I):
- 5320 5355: 16.3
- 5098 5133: 17.4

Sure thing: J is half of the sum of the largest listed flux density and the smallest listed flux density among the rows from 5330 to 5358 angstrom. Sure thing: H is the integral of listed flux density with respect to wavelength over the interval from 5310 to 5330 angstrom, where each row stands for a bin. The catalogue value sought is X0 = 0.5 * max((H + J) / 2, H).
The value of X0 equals 160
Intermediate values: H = 320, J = 16.6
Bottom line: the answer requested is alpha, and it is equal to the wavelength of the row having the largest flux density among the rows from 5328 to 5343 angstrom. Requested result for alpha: 5339.0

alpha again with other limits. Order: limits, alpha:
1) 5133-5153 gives 5149.0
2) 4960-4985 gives 4984.0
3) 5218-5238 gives 5221.5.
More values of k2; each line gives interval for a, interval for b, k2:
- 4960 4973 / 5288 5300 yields 0.97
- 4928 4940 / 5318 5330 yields 1.07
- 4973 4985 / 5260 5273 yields 1.05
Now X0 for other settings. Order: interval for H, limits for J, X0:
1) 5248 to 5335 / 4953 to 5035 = 721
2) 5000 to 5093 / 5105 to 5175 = 808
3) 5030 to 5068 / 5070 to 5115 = 336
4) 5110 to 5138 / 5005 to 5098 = 243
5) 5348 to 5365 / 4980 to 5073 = 145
